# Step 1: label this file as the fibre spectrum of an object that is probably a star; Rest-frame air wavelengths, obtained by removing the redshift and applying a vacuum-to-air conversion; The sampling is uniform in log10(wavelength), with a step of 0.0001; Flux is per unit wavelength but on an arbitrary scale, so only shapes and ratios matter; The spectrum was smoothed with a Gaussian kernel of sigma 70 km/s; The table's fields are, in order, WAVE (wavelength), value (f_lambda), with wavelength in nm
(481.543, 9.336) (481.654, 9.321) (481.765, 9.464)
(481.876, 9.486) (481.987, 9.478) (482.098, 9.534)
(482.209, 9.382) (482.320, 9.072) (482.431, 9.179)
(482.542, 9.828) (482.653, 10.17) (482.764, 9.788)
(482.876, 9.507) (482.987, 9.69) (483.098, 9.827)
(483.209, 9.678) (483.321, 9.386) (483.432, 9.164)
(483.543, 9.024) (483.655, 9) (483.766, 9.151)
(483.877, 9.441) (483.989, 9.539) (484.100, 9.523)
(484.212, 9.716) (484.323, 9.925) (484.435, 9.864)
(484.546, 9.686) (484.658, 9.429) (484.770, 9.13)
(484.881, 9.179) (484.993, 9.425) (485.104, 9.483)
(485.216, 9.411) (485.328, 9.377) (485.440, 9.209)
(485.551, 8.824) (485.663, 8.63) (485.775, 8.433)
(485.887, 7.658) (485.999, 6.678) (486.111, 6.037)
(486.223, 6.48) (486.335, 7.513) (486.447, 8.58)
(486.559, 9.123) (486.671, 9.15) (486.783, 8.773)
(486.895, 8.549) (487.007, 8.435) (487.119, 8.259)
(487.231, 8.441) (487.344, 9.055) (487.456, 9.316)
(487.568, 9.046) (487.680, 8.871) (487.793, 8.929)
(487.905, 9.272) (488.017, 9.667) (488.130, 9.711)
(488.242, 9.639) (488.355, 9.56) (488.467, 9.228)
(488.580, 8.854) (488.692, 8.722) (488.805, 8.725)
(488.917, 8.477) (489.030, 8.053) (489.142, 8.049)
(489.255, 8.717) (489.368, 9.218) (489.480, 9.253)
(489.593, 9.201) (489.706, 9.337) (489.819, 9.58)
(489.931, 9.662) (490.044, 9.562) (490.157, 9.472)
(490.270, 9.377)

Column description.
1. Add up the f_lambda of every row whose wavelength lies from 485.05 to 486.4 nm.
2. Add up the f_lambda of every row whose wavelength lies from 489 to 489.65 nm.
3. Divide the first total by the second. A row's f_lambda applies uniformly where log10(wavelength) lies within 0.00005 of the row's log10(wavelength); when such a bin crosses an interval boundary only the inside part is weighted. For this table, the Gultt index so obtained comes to 1.86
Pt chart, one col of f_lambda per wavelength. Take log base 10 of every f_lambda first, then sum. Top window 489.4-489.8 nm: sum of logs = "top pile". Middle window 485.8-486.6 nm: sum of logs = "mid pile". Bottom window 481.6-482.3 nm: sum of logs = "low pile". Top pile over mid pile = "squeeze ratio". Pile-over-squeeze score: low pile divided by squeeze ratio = 12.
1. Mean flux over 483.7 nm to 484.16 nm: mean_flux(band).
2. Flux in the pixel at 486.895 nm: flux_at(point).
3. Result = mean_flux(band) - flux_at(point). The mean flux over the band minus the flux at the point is 0.86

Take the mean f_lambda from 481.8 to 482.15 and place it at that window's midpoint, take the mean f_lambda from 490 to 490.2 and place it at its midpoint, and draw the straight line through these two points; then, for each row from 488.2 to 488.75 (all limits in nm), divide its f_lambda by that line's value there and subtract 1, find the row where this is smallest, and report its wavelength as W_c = 488.692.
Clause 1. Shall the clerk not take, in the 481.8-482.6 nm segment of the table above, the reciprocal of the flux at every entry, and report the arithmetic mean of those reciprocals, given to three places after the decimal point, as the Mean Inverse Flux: 0.106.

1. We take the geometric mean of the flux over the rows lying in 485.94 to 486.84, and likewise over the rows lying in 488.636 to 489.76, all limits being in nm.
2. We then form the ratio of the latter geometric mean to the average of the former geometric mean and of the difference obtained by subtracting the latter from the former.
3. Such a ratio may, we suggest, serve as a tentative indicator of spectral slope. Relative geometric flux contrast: 2.6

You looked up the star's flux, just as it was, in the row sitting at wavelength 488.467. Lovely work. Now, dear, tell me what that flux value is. 9.228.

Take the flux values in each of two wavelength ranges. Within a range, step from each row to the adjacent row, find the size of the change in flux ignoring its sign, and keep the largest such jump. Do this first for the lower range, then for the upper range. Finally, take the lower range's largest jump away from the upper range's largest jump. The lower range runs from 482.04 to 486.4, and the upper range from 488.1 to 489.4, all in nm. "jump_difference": -0.4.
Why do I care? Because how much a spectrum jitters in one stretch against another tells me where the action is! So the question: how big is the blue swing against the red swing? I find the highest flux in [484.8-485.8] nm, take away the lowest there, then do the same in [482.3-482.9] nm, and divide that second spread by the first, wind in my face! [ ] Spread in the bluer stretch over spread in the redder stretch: 1.0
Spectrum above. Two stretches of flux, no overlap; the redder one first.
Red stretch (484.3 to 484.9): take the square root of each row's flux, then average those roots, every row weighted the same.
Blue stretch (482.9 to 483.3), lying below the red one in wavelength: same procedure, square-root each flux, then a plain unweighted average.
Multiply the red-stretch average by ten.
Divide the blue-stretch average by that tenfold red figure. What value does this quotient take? 0.101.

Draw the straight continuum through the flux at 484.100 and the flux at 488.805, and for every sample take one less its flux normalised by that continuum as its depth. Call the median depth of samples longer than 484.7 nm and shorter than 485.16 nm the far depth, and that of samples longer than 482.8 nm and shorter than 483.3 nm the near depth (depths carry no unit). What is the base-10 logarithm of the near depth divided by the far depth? -1.0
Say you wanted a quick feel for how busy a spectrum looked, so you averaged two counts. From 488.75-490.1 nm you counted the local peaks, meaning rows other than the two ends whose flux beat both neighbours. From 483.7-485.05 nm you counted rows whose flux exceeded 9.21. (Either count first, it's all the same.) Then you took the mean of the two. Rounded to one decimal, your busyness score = 5.5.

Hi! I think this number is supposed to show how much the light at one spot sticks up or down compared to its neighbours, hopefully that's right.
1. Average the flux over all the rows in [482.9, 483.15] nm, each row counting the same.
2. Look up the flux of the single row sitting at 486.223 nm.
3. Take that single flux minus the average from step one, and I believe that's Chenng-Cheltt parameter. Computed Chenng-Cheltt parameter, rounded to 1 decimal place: -3.3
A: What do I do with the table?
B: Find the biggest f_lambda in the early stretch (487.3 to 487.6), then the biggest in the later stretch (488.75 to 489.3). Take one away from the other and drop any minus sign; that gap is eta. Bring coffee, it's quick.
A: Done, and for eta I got 0.59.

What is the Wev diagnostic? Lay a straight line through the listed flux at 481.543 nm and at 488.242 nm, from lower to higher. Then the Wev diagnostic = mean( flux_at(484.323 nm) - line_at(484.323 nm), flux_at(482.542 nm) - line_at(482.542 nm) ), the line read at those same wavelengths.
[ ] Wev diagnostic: 0.46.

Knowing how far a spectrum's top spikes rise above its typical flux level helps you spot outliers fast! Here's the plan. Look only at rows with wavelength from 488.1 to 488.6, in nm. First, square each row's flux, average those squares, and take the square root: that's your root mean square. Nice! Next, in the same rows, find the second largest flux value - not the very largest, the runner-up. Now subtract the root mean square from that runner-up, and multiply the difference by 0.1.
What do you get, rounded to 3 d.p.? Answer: 0.024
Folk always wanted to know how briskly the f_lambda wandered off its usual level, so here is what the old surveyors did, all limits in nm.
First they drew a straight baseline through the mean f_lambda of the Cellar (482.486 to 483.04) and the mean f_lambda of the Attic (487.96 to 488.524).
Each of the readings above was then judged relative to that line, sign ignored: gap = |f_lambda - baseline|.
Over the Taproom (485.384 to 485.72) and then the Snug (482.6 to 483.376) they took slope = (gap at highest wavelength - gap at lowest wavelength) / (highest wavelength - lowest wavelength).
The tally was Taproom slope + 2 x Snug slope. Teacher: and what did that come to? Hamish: 2.6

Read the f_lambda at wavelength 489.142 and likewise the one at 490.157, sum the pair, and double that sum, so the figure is 35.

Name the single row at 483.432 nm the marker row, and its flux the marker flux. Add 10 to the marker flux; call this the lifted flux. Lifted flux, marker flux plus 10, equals 19.2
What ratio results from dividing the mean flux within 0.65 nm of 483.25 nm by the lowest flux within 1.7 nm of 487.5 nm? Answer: 1.57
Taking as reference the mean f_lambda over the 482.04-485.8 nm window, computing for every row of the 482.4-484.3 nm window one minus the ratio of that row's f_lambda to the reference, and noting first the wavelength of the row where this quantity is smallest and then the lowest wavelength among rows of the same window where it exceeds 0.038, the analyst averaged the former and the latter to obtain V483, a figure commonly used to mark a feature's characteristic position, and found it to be 483.10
